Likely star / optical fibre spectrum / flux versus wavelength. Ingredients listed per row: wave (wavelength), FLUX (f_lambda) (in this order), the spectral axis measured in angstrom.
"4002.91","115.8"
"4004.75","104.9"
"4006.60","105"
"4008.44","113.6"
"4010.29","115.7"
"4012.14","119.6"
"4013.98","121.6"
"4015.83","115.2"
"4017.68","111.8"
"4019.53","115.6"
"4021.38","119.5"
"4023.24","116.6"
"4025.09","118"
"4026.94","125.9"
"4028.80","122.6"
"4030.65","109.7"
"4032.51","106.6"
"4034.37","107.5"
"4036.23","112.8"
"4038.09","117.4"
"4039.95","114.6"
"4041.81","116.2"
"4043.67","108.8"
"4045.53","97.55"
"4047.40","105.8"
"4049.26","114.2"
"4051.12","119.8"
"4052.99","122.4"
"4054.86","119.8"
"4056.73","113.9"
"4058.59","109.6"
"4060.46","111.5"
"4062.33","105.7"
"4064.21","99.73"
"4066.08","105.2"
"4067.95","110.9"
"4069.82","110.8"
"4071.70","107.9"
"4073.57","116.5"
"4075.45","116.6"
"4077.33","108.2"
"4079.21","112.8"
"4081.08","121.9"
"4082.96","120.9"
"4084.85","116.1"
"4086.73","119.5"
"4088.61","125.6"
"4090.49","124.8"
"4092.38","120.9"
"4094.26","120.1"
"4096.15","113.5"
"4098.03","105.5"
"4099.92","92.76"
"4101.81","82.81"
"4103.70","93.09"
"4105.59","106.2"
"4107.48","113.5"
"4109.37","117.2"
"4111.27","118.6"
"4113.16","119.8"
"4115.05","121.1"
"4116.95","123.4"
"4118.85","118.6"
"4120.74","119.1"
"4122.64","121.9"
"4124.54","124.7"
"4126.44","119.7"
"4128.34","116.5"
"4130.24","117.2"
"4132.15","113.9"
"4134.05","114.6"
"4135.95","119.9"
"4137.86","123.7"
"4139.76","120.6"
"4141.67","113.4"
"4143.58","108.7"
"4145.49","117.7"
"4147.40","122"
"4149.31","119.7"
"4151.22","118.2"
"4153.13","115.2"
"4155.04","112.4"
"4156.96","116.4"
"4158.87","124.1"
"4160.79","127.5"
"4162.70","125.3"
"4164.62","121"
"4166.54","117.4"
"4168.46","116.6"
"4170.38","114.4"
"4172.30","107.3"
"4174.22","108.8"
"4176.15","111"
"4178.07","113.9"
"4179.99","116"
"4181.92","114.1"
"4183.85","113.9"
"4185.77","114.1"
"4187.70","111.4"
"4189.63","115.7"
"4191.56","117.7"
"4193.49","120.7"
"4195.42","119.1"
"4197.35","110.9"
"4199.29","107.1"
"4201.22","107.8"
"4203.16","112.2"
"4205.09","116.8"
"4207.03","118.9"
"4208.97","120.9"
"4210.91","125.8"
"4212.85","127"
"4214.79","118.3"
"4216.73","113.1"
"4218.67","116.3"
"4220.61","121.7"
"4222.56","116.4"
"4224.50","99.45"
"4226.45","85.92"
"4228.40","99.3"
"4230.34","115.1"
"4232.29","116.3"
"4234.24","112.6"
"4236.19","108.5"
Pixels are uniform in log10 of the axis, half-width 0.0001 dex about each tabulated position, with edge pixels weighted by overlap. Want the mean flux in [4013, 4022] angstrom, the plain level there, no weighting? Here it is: 117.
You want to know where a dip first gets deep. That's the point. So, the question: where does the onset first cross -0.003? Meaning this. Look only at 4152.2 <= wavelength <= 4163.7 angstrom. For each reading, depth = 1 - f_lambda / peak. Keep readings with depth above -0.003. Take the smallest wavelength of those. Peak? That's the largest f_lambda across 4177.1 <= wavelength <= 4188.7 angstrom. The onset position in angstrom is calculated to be 4153.13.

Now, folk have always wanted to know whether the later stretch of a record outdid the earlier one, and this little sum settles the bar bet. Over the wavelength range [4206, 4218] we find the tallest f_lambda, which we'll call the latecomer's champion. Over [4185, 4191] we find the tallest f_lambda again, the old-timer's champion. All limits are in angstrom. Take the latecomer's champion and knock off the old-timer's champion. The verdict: 11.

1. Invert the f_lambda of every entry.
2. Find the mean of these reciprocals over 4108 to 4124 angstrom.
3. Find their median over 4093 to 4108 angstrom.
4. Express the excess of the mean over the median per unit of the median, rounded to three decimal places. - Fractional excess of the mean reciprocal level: -0.117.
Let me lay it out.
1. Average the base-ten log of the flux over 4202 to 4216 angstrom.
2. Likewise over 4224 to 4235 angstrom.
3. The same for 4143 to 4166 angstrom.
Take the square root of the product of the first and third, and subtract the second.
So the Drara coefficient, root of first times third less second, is 0.059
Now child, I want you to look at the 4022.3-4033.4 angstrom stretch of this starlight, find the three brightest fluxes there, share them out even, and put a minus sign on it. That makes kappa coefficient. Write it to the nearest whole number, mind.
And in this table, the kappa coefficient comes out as -122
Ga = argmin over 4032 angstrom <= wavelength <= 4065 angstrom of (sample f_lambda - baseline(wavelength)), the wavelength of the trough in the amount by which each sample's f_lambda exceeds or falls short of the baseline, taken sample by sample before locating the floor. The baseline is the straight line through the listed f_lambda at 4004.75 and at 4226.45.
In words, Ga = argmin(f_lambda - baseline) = 4045.53 angstrom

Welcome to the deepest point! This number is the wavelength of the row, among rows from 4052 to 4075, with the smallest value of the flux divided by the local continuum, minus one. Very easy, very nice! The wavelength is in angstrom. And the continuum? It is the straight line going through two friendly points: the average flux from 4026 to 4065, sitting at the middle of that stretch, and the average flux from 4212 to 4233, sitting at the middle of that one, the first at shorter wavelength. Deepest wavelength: 4064.21 angstrom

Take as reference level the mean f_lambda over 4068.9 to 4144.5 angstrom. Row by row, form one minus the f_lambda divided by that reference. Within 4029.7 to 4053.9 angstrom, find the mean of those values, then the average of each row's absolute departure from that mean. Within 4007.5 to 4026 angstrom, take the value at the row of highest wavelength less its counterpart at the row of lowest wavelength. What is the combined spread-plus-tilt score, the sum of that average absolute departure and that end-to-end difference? 0.008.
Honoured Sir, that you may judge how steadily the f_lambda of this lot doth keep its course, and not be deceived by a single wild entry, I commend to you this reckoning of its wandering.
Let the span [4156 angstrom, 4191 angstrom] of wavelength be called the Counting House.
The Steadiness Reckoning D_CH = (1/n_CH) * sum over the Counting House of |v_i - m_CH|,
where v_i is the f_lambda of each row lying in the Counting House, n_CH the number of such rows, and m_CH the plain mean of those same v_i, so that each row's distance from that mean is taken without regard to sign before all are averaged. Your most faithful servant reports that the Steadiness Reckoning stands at 4.0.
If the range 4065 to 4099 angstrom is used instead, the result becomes 5.4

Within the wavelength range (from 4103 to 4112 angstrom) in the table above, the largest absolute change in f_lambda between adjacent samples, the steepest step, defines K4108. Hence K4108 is 13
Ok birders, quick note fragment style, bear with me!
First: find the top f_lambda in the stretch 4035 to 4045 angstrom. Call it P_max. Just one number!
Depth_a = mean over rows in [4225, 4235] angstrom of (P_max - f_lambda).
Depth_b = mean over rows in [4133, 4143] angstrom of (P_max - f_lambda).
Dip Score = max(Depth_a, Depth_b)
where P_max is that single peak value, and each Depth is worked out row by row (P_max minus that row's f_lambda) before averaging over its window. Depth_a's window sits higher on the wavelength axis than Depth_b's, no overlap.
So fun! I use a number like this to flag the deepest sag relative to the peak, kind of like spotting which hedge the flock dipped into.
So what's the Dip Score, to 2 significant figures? 12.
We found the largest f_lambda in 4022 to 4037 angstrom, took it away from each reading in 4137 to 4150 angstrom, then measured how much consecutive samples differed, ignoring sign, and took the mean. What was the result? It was 5.1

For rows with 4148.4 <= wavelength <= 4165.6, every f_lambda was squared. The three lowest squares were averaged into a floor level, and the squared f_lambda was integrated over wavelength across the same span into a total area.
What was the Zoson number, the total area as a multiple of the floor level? 18.9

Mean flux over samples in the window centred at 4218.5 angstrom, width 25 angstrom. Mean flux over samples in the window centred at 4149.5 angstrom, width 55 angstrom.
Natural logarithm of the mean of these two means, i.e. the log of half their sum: 4.75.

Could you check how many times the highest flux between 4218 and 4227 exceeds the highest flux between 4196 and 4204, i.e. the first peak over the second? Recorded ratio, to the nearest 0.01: 1.08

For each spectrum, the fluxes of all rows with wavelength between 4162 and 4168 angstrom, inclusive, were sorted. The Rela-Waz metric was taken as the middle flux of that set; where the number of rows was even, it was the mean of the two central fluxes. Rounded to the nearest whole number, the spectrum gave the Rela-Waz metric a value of 121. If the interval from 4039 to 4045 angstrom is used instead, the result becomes 115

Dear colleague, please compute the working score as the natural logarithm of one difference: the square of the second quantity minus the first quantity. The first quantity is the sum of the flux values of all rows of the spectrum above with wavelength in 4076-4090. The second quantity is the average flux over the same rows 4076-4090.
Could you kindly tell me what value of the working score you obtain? 9.48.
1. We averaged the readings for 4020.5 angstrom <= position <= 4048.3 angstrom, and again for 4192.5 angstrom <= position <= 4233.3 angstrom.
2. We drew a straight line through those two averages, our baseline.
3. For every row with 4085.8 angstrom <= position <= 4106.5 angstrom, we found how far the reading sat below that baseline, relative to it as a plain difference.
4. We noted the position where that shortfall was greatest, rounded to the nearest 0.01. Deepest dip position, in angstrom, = 4101.81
